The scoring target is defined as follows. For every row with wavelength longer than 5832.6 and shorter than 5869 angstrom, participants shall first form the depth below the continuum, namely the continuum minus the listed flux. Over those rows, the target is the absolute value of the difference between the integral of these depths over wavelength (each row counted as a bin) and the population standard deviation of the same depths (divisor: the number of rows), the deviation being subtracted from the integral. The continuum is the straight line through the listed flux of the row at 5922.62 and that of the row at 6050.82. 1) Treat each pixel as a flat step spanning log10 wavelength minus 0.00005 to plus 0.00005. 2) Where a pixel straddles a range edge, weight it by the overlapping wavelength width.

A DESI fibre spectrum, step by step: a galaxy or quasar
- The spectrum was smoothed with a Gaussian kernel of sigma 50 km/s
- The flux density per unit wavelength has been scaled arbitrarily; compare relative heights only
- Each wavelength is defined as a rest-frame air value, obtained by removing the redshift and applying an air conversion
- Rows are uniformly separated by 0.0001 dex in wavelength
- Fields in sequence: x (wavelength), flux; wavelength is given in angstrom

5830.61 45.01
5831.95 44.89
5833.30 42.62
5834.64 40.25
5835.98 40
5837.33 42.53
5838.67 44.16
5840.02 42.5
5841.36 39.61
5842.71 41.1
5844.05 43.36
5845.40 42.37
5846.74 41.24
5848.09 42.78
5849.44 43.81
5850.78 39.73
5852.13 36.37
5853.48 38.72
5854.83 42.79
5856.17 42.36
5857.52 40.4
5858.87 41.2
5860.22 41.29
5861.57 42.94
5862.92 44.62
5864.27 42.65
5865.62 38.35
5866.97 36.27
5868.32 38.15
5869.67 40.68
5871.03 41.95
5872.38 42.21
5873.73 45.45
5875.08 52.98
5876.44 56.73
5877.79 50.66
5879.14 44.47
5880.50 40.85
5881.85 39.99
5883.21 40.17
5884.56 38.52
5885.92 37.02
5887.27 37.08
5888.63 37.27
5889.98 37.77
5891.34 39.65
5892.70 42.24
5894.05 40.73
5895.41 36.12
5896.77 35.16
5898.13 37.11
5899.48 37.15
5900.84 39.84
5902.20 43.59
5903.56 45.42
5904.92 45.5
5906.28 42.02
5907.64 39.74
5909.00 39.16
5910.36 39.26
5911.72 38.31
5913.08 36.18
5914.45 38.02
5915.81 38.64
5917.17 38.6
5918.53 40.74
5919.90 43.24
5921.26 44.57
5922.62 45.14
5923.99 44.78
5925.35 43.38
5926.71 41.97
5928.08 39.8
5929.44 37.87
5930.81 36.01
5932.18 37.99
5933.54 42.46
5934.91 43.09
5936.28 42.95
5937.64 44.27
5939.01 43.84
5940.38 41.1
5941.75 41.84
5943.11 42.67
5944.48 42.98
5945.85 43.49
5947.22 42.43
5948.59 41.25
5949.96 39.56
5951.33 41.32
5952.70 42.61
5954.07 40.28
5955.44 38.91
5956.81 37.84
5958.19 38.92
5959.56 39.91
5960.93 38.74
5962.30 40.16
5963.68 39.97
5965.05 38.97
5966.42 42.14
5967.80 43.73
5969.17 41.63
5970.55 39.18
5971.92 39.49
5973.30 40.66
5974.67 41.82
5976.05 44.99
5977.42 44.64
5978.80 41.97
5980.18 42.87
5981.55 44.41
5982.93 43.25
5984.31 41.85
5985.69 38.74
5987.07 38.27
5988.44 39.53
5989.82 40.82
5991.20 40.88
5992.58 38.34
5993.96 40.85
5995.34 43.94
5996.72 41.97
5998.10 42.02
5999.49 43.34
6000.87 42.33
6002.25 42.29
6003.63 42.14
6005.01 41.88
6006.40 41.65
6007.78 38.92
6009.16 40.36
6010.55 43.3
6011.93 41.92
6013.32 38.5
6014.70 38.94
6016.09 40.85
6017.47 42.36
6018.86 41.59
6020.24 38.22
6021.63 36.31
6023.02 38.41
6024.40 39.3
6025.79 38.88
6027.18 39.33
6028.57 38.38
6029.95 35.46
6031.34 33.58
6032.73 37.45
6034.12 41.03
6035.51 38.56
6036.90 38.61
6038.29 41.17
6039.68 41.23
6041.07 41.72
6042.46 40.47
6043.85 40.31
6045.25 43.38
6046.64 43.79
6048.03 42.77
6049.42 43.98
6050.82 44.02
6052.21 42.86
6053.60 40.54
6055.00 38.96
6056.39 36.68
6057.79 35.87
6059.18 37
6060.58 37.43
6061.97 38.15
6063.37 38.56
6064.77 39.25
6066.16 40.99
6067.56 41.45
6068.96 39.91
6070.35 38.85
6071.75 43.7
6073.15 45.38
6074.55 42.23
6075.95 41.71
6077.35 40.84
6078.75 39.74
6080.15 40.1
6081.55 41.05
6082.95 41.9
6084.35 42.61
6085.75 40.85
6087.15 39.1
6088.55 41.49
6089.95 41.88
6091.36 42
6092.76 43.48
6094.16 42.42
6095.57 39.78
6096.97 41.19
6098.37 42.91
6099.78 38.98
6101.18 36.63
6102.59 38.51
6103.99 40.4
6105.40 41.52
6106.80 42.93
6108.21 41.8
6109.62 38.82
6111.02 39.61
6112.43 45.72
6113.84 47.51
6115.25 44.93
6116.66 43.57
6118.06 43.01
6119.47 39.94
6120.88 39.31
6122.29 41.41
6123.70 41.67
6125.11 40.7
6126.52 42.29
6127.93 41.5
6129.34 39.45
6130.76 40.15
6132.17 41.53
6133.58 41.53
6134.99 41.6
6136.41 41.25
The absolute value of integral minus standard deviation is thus 164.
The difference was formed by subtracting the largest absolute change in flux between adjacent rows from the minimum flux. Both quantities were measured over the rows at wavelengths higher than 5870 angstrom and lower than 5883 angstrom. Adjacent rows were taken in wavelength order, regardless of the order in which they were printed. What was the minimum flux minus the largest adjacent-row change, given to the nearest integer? 32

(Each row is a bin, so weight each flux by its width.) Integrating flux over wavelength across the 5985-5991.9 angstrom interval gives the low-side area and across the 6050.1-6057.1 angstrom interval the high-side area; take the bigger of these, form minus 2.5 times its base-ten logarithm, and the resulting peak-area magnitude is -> -6.13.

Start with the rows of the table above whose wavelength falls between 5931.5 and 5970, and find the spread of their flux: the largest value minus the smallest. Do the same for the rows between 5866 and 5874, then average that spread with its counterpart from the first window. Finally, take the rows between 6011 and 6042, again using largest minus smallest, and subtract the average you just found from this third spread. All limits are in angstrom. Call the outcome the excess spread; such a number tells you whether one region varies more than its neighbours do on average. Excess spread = 1.0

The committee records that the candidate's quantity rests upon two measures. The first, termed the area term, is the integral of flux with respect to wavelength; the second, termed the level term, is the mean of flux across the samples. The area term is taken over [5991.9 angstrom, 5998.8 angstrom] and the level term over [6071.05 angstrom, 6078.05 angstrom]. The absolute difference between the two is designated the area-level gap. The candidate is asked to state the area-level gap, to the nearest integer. 243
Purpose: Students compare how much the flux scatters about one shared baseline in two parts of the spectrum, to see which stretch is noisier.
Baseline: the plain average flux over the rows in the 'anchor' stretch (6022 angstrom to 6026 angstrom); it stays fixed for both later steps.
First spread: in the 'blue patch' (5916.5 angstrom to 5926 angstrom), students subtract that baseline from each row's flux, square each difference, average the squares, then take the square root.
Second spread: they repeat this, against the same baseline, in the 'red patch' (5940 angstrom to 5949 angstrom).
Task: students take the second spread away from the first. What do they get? 1.1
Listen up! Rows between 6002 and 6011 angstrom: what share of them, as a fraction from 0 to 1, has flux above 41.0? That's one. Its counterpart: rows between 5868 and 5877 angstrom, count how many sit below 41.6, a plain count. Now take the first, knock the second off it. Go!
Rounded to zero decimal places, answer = -1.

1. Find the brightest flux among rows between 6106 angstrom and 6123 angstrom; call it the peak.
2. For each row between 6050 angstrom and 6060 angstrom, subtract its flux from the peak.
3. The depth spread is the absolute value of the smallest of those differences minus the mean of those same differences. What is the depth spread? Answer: 4.6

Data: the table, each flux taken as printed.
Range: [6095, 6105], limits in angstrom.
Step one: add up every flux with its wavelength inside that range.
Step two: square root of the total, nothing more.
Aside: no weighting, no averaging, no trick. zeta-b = 16.7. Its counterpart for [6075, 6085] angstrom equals 17.0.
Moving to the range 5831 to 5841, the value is 17.2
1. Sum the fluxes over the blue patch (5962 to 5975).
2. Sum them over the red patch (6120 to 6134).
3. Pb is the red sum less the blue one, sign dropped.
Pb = 2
